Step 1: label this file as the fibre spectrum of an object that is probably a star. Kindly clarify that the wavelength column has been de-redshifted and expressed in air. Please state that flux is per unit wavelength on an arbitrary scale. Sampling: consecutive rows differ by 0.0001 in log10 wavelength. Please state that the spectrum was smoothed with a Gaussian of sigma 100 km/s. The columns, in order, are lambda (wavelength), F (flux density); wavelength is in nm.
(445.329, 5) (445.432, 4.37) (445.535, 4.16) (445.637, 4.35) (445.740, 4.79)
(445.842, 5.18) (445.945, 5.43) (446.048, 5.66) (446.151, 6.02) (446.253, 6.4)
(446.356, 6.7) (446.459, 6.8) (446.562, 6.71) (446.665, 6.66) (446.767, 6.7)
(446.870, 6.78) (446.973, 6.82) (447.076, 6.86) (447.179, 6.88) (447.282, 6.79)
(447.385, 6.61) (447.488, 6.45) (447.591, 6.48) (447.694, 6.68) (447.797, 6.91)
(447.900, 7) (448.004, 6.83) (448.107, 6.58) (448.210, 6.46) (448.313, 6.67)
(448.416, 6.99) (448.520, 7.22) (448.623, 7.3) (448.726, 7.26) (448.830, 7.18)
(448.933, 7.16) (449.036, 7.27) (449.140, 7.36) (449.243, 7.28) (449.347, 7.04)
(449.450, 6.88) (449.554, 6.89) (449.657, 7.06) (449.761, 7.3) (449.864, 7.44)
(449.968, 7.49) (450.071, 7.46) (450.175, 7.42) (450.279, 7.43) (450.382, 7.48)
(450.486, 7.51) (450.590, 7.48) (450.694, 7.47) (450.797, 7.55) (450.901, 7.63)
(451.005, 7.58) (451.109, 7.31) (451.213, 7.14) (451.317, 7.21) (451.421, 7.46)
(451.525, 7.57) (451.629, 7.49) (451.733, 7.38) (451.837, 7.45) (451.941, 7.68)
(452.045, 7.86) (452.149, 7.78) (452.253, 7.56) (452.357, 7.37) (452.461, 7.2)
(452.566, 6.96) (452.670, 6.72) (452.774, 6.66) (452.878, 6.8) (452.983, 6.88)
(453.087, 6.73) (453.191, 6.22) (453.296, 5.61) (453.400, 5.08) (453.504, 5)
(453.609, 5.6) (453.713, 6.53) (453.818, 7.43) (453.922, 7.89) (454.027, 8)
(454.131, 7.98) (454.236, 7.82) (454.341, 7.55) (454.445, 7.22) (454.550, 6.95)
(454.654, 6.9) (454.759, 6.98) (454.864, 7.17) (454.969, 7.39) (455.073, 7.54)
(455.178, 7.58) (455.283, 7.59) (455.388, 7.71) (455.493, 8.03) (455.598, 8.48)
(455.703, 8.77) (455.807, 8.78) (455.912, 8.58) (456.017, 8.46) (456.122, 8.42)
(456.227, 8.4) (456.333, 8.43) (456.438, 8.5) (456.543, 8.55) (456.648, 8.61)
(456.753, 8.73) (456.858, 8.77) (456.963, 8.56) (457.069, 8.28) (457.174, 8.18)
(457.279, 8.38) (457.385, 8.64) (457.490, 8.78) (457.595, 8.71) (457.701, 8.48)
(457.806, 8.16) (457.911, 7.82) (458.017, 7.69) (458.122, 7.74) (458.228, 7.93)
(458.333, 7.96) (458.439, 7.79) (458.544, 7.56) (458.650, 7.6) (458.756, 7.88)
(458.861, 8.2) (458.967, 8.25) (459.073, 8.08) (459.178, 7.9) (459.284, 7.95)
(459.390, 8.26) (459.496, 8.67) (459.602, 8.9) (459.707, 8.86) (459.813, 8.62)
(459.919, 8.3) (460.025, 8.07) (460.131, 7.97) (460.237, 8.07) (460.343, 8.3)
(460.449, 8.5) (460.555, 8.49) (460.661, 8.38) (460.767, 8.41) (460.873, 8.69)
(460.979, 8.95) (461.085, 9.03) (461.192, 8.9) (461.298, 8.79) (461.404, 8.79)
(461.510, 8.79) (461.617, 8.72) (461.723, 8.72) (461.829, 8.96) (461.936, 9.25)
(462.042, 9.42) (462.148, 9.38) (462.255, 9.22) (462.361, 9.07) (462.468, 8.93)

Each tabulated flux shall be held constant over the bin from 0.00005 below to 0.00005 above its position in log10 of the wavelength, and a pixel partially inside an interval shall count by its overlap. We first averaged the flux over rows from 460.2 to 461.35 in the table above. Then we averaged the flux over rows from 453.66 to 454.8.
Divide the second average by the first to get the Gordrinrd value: 0.86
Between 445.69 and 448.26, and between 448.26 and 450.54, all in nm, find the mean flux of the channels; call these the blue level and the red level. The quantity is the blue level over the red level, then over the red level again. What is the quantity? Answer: 0.123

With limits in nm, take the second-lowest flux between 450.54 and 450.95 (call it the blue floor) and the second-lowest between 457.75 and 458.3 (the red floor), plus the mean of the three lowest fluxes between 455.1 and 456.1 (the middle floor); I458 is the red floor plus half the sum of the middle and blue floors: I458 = 15.3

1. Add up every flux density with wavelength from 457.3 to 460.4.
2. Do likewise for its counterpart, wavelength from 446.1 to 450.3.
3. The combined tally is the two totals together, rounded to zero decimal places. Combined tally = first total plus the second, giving 521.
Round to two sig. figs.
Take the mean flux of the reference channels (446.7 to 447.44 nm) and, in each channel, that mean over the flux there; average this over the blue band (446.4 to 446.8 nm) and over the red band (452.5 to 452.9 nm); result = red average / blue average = 0.99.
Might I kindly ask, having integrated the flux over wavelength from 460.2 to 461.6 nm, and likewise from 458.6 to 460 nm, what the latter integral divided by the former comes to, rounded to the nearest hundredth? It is 0.96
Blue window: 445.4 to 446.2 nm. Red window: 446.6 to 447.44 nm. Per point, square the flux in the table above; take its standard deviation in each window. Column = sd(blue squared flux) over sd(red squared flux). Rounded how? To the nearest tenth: 5.3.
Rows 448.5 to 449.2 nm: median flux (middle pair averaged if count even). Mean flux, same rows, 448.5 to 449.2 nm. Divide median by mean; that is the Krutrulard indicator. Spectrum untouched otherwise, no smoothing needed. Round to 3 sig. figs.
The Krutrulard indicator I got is 1.00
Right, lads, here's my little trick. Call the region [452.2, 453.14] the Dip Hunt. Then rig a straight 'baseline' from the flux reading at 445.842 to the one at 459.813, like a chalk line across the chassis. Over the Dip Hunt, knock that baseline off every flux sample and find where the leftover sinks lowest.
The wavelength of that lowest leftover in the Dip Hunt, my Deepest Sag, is 453.087 nm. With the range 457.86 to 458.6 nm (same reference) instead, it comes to 458.544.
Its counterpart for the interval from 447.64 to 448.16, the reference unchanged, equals 448.107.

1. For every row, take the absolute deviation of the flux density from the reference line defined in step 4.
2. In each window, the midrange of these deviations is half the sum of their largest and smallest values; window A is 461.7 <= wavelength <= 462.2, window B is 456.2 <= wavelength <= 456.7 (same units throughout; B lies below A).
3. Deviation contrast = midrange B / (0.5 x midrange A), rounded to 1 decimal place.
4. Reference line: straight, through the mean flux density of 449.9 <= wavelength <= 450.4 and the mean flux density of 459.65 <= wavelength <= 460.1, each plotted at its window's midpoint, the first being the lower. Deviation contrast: 2.0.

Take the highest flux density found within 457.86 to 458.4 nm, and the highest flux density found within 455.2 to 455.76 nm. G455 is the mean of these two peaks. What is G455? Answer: 8.4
